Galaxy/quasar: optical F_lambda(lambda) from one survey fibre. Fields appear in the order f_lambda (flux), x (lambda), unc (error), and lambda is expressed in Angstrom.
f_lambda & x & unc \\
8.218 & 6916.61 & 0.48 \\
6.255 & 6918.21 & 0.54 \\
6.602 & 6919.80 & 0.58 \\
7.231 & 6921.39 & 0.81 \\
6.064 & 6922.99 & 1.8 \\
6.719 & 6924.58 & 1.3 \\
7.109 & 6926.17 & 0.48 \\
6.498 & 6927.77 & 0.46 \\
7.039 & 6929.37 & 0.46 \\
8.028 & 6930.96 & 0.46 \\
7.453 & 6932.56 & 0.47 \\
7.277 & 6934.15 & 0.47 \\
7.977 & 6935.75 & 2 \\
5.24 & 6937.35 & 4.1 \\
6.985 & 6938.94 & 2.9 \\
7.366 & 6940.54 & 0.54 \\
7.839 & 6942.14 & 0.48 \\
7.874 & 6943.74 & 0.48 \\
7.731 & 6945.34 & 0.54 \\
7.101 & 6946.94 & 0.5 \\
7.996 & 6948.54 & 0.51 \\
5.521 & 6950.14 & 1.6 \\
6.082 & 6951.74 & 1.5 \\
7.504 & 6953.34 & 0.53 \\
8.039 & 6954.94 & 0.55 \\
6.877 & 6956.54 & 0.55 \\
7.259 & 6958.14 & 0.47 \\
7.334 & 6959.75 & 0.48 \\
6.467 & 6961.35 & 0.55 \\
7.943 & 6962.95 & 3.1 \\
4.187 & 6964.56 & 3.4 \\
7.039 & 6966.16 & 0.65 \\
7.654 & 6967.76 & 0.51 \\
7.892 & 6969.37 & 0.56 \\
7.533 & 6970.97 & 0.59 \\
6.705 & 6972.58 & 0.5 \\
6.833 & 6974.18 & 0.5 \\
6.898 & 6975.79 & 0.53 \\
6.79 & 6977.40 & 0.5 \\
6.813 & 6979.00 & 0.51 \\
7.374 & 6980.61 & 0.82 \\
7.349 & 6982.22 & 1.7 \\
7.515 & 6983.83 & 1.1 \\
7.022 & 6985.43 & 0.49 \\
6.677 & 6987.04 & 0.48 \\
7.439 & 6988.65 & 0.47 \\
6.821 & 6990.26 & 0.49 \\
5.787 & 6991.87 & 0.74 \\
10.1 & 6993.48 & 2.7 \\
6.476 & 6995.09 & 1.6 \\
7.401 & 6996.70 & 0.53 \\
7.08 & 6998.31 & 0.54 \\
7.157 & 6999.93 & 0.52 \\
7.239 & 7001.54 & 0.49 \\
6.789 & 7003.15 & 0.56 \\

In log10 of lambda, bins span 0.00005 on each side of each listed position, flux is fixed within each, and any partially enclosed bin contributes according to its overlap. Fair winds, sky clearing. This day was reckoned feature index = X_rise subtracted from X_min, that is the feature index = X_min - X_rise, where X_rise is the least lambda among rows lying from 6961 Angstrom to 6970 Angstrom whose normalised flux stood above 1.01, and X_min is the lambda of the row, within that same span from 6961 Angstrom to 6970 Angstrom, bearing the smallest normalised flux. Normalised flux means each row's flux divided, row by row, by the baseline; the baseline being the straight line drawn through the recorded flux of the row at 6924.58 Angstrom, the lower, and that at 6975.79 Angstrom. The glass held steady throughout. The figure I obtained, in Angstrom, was 1.6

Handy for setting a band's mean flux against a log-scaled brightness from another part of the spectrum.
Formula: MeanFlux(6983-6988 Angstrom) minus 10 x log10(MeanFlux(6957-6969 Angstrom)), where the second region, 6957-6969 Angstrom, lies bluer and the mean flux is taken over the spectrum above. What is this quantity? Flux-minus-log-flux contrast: -1.28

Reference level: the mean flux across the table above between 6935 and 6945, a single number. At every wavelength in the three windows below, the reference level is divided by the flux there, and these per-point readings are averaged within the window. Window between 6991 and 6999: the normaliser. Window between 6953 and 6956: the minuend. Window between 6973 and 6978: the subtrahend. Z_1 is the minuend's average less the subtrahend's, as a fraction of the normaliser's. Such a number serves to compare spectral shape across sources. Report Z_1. -0.12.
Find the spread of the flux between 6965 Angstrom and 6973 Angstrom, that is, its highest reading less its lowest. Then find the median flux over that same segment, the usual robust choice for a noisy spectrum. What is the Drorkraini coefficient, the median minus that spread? 6.3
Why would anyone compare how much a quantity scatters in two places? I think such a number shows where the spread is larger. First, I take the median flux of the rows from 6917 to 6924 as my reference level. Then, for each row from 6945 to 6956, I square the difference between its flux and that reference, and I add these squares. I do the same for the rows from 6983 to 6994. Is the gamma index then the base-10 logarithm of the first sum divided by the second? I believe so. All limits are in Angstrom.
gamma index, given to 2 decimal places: -0.25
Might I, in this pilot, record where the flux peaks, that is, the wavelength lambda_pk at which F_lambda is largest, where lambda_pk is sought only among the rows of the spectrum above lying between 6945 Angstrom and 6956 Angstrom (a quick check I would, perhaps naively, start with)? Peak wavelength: 6954.94 Angstrom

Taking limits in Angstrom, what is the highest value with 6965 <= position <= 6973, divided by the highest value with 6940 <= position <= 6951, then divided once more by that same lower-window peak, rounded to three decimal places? 0.123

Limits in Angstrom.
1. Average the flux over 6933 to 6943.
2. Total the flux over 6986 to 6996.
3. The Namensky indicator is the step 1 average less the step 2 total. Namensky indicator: -36.2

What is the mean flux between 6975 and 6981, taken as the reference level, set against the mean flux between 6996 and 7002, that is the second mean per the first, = 1.04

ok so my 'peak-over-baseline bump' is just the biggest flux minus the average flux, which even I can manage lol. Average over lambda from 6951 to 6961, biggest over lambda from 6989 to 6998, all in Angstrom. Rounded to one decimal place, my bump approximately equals 2.9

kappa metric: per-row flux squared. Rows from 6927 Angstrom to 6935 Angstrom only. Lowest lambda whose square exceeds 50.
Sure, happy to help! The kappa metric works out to 6930.96 Angstrom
